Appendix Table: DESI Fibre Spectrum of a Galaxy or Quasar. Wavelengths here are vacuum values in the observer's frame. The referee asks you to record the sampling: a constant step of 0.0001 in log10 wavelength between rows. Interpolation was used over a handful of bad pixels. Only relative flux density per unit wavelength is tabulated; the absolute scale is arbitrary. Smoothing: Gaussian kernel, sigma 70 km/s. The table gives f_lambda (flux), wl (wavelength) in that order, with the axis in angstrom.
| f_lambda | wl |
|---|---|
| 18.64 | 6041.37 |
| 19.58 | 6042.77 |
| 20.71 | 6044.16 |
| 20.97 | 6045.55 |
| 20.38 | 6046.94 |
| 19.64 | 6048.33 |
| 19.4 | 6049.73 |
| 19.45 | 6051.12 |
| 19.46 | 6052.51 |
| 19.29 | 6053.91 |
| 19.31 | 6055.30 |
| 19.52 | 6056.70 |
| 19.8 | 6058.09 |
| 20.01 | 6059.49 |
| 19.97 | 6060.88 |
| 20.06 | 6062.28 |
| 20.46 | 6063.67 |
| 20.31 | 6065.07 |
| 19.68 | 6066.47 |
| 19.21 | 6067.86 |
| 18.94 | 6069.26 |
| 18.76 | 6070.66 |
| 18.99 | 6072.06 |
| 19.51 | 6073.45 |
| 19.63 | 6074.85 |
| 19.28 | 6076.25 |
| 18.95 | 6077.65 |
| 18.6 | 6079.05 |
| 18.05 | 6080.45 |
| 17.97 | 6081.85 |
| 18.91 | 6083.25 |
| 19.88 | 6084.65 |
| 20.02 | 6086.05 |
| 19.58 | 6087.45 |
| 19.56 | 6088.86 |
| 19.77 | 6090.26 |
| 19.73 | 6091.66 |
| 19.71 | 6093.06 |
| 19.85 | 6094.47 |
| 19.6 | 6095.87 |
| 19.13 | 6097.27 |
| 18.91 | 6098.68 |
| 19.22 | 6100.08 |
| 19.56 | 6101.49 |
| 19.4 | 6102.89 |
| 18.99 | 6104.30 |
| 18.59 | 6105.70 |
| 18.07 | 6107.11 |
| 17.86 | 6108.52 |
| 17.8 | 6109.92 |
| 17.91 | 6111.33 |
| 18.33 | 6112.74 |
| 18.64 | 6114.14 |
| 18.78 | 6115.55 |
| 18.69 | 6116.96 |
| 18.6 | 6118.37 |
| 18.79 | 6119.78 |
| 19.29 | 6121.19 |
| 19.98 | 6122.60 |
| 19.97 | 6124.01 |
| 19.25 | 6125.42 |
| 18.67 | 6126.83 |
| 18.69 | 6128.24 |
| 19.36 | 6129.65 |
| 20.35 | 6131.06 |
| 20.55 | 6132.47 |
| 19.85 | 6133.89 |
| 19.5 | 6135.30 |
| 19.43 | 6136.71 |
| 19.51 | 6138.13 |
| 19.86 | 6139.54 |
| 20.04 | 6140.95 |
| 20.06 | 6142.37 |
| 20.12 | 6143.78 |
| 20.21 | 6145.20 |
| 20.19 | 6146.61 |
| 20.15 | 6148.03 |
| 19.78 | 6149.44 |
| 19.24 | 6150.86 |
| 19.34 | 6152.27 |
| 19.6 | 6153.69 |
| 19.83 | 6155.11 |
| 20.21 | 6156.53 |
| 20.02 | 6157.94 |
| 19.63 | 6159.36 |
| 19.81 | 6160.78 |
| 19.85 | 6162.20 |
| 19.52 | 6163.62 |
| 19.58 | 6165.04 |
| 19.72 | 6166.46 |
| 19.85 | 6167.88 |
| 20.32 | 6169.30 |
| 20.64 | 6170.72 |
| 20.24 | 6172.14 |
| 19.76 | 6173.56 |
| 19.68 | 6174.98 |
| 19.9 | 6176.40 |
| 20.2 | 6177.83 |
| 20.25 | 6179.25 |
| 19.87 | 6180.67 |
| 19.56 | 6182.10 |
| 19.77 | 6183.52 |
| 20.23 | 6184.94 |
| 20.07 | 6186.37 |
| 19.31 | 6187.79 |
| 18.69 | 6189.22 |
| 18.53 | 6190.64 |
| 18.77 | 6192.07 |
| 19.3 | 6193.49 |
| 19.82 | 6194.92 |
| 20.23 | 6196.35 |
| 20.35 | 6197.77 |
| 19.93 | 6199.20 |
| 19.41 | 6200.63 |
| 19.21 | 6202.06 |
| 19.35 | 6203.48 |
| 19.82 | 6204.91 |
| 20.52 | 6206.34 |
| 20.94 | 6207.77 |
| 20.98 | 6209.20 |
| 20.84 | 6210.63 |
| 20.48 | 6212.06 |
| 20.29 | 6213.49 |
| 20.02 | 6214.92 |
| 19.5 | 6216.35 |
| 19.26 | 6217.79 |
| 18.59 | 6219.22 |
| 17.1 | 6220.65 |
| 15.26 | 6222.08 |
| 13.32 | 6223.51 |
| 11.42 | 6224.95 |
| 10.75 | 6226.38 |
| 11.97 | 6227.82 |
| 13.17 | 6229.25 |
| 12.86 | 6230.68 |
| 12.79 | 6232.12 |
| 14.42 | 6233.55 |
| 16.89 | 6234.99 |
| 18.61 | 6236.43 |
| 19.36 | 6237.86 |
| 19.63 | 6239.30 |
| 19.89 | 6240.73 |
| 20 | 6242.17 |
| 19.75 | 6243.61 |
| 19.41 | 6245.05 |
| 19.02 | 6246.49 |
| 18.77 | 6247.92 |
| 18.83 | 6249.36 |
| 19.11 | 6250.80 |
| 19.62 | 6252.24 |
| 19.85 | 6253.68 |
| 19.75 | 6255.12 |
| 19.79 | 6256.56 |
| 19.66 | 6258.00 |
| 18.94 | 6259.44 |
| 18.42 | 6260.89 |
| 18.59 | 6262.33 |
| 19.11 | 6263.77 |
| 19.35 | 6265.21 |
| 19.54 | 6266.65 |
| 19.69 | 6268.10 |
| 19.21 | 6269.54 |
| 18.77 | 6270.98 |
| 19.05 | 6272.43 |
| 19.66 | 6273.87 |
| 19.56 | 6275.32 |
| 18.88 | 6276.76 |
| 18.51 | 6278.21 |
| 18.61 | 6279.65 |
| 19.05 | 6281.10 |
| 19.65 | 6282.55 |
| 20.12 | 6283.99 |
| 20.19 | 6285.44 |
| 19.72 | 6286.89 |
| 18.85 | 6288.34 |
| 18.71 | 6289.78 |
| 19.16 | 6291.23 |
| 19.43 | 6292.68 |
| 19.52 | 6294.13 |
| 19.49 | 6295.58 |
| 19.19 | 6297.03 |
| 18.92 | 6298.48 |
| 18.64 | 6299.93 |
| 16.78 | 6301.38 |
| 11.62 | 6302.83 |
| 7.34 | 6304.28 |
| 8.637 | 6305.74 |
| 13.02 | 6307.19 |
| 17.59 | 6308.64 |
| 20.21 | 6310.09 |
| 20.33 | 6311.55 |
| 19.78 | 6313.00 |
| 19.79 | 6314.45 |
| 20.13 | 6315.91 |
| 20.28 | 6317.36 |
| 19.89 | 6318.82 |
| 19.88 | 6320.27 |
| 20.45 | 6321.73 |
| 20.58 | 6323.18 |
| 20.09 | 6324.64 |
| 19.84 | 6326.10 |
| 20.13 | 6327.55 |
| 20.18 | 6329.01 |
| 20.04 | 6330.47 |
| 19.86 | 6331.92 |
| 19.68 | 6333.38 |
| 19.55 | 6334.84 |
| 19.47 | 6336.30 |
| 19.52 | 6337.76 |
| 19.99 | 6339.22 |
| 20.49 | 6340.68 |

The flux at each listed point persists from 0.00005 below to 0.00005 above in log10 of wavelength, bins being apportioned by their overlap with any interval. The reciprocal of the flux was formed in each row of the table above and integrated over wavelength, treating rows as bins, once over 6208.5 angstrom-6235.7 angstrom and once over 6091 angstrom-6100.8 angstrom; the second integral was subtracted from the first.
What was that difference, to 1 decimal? 1.2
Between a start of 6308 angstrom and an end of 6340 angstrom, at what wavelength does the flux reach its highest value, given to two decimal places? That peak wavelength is 6323.18 angstrom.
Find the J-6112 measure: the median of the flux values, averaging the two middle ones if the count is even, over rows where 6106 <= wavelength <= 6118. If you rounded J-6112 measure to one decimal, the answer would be 18.2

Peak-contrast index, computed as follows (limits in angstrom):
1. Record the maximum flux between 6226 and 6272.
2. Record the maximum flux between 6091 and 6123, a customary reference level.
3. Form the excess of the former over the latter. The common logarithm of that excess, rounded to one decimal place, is -1.7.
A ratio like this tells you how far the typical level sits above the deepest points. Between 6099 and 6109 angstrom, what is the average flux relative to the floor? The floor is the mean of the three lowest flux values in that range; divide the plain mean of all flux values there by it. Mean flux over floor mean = 1.04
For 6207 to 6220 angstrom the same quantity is 1.05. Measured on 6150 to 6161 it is 1.02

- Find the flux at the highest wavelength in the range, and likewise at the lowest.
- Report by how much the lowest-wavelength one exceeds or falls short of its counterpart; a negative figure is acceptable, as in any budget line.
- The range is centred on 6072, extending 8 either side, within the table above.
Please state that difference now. 1.7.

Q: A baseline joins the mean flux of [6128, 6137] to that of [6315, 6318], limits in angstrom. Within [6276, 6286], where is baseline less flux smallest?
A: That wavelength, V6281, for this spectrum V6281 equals 6285.44 angstrom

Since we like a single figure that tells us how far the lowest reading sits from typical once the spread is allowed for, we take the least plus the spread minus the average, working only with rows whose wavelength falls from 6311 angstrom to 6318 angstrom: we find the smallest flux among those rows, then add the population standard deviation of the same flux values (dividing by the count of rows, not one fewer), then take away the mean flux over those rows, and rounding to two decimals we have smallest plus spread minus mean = -0.05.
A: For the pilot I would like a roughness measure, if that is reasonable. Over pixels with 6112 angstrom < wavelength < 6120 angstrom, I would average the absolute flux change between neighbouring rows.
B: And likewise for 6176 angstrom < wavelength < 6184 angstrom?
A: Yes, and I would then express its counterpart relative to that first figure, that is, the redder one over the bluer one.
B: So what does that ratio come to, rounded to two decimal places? 1.52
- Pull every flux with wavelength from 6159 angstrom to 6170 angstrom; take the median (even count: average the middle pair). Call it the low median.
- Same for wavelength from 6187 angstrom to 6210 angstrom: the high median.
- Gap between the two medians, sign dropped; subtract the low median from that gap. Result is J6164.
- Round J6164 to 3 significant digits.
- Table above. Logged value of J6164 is -19.6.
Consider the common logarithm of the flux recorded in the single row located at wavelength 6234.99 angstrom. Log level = 1.23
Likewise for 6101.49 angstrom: 1.29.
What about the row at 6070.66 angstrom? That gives 1.27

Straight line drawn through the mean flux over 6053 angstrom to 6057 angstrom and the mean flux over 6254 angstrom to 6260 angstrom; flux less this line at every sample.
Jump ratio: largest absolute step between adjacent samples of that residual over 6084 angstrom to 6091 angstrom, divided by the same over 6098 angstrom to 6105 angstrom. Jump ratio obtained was 1.1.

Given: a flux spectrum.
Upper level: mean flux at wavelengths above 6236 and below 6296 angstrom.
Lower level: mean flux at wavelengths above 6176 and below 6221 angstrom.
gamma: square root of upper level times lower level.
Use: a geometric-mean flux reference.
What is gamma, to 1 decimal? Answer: 19.5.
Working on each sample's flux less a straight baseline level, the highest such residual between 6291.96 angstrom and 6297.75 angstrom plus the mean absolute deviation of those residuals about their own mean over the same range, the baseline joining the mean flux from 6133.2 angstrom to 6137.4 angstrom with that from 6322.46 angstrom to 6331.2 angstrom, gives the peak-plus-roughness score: -0.42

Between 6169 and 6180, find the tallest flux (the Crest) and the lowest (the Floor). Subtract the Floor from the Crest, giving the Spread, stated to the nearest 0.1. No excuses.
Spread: 1.0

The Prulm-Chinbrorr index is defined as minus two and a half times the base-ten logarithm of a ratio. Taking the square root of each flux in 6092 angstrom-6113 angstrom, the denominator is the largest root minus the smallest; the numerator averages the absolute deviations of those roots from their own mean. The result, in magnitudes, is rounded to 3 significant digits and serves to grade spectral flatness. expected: 1.31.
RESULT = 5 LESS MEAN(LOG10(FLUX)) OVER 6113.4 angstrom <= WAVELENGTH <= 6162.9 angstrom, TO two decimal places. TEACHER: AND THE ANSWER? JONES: 3.71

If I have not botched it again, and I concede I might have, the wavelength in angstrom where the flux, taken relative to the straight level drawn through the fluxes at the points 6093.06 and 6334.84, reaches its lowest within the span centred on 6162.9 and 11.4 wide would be 6163.62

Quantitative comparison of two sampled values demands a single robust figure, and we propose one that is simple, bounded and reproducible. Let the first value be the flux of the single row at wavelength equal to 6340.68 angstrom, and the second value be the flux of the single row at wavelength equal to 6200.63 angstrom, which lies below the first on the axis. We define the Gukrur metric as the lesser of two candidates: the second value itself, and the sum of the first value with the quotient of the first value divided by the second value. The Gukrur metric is 19.4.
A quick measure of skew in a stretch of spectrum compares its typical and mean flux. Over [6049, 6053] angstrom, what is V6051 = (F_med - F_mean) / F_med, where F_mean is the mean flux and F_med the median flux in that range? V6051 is 0.001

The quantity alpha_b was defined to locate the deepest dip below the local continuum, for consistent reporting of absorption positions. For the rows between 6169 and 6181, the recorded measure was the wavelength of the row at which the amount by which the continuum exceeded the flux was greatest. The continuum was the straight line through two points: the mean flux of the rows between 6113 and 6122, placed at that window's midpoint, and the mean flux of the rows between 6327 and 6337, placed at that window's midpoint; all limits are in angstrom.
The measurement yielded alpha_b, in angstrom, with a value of 6174.98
